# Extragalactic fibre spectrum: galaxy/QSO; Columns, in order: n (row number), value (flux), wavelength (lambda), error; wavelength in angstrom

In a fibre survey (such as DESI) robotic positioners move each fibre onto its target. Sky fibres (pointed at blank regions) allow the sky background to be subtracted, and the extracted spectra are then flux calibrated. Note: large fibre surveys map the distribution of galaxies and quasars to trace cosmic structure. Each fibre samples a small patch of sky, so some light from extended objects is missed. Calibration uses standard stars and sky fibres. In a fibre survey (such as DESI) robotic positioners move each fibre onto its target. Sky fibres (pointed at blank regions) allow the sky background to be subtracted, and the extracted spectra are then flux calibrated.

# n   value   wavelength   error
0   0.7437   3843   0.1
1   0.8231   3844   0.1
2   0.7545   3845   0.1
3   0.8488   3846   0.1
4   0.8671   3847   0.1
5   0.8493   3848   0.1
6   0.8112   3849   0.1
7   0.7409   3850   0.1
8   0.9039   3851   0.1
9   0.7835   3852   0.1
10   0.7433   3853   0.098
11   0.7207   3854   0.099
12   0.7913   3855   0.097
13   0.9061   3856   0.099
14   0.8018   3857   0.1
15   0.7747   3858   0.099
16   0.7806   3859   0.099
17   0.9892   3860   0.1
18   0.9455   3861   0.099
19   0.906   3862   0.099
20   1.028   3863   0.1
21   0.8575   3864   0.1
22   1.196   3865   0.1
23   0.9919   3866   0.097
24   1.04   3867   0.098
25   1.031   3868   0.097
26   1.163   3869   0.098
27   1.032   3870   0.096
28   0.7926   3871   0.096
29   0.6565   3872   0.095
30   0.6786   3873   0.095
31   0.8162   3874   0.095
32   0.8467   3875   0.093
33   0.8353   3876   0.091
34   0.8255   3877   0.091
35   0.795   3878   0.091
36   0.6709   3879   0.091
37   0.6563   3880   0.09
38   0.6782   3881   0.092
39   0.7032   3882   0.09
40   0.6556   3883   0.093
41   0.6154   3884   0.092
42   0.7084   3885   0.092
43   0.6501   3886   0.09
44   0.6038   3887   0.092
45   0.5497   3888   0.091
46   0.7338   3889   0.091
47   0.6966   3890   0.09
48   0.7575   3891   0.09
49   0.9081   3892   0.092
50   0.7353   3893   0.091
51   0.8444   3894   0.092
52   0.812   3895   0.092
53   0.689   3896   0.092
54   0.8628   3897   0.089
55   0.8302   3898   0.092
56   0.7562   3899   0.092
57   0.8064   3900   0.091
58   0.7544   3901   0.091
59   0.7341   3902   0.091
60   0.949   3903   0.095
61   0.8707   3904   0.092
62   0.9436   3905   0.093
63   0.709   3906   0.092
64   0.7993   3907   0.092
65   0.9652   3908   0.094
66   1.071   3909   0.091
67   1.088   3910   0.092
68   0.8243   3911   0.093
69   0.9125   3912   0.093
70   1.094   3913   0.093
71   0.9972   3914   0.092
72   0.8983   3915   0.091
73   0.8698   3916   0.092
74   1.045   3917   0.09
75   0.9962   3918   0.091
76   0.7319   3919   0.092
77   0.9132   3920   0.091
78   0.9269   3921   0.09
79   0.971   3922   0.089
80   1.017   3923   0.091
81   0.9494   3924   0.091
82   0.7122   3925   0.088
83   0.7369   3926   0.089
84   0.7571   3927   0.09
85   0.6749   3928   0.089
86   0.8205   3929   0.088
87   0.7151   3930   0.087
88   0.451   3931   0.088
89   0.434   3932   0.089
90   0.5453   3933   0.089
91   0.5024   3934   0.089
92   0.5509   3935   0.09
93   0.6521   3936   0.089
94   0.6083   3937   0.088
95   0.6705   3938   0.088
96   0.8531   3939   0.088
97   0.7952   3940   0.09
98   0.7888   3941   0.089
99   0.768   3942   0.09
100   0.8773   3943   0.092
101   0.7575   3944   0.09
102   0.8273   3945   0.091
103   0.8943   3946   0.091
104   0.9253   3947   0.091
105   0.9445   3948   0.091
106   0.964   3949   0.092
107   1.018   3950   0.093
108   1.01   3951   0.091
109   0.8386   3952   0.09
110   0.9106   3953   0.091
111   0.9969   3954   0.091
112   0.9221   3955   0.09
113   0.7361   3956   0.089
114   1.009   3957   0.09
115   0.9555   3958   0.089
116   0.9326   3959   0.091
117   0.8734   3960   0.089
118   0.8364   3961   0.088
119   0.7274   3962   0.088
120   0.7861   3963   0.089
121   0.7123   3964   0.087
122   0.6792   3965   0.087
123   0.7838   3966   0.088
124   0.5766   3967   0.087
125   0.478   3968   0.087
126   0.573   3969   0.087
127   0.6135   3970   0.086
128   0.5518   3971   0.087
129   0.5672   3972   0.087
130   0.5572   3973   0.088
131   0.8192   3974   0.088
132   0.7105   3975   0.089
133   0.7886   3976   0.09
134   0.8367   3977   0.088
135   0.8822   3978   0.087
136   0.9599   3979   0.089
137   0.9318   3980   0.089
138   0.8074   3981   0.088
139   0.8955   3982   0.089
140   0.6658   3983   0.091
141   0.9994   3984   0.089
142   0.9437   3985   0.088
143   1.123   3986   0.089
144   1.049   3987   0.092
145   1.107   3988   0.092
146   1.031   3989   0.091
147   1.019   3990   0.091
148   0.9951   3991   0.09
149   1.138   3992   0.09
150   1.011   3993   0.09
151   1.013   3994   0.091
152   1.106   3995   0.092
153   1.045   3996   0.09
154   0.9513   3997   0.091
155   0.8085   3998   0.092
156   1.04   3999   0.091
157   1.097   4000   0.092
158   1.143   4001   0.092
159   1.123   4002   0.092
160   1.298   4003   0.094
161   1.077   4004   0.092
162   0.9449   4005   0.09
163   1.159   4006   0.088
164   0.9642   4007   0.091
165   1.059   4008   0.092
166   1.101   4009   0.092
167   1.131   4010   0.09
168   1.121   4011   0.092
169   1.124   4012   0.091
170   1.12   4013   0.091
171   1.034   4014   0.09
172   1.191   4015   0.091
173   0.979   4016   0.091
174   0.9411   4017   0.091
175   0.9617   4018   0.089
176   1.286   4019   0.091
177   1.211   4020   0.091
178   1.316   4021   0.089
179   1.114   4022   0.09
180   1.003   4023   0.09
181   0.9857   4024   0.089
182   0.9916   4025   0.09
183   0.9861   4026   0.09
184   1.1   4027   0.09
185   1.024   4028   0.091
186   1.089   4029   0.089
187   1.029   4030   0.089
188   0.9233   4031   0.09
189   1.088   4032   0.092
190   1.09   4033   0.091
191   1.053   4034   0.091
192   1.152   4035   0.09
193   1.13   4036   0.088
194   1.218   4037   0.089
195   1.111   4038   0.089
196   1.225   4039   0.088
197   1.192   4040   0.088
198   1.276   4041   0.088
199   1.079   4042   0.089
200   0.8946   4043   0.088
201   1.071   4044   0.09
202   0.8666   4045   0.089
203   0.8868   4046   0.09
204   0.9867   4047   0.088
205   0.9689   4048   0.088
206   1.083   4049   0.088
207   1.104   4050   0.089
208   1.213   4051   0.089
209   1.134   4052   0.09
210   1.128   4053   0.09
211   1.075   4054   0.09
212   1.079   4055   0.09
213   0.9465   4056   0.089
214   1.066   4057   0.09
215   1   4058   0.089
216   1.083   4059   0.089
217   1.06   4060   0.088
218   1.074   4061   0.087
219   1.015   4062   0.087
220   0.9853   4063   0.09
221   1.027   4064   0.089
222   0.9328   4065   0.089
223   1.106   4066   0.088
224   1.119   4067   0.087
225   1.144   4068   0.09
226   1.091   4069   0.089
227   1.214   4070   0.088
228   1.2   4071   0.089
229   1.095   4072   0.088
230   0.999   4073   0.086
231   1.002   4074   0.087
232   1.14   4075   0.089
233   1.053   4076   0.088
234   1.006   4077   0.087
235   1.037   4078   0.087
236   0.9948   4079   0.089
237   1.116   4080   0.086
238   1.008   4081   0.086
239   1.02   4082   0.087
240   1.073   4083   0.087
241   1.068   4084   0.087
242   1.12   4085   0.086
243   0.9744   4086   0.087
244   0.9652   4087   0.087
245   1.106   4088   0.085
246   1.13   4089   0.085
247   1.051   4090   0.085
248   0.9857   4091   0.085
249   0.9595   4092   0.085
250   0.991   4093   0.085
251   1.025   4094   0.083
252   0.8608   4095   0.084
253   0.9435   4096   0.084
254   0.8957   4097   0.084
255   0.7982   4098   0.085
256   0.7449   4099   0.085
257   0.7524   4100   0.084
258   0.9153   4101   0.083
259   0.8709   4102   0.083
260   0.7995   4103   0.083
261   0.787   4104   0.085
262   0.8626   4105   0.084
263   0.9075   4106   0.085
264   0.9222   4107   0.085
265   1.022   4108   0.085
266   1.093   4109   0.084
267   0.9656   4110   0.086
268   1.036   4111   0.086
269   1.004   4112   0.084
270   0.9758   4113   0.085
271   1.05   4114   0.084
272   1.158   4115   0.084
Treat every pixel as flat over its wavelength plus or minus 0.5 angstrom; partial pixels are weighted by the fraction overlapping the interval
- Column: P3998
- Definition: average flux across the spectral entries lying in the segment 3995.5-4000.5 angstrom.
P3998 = 0.99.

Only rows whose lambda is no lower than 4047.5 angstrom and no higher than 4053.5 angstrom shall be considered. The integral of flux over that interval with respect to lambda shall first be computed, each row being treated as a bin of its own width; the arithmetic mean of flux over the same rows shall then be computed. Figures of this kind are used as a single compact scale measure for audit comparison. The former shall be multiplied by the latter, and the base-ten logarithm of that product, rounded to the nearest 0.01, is 0.86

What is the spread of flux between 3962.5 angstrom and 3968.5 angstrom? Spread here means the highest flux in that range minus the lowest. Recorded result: 0.31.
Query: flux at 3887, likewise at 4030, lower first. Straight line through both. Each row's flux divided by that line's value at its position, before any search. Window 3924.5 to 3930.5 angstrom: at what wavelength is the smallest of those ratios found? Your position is 3928 angstrom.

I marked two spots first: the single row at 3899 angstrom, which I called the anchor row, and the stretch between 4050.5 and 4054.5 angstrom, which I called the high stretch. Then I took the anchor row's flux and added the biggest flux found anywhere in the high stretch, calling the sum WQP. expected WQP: 1.97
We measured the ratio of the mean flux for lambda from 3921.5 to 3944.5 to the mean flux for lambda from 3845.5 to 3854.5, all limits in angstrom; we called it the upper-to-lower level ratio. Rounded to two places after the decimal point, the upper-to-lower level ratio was 0.89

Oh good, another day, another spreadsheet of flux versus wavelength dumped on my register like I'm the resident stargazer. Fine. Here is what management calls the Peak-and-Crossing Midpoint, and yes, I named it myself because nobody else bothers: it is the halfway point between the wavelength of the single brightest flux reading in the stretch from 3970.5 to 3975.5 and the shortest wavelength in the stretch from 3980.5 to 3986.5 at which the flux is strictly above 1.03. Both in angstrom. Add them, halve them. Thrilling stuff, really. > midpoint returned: 3980.0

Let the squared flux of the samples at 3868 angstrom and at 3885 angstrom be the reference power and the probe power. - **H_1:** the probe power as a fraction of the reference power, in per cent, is 47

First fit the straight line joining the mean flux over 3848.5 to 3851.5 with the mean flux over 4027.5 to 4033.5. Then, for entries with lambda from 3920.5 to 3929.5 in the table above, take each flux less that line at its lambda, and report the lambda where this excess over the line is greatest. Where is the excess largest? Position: 3923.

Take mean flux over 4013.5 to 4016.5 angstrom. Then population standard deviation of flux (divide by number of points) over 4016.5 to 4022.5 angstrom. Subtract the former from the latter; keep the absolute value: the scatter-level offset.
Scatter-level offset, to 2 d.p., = 0.92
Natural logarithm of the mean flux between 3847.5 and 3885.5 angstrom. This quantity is -0.18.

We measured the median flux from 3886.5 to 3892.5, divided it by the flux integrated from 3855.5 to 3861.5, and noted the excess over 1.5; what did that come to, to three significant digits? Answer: -1.36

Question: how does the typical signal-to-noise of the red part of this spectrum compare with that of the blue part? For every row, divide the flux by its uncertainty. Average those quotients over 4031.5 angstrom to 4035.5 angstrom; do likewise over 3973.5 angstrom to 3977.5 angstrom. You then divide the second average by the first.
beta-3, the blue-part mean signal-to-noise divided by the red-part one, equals 0.74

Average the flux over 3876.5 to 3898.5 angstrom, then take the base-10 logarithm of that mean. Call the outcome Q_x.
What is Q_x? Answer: -0.14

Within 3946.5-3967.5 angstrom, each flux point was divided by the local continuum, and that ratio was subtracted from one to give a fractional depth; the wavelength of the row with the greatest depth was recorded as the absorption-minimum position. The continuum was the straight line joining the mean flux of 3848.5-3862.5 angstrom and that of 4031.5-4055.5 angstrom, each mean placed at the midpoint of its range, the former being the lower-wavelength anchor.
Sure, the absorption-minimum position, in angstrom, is 3967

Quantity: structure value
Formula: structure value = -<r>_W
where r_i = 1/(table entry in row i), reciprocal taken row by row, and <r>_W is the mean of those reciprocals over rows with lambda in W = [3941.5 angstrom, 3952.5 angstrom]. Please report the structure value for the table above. -1.13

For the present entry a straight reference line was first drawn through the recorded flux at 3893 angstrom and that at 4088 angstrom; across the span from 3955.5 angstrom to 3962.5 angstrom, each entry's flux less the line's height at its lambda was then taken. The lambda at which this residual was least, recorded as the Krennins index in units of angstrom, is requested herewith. 3962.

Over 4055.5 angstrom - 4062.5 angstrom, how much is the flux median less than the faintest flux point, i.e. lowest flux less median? -0.11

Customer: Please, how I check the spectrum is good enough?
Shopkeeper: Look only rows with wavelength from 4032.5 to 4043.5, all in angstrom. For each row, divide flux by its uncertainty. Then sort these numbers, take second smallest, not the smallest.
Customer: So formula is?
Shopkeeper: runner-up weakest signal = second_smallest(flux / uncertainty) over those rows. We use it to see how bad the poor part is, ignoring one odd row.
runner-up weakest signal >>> 11.6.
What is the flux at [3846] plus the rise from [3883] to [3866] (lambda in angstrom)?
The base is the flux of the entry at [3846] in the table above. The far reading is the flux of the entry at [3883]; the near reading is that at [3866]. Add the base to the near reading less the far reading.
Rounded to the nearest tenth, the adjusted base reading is 1.2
